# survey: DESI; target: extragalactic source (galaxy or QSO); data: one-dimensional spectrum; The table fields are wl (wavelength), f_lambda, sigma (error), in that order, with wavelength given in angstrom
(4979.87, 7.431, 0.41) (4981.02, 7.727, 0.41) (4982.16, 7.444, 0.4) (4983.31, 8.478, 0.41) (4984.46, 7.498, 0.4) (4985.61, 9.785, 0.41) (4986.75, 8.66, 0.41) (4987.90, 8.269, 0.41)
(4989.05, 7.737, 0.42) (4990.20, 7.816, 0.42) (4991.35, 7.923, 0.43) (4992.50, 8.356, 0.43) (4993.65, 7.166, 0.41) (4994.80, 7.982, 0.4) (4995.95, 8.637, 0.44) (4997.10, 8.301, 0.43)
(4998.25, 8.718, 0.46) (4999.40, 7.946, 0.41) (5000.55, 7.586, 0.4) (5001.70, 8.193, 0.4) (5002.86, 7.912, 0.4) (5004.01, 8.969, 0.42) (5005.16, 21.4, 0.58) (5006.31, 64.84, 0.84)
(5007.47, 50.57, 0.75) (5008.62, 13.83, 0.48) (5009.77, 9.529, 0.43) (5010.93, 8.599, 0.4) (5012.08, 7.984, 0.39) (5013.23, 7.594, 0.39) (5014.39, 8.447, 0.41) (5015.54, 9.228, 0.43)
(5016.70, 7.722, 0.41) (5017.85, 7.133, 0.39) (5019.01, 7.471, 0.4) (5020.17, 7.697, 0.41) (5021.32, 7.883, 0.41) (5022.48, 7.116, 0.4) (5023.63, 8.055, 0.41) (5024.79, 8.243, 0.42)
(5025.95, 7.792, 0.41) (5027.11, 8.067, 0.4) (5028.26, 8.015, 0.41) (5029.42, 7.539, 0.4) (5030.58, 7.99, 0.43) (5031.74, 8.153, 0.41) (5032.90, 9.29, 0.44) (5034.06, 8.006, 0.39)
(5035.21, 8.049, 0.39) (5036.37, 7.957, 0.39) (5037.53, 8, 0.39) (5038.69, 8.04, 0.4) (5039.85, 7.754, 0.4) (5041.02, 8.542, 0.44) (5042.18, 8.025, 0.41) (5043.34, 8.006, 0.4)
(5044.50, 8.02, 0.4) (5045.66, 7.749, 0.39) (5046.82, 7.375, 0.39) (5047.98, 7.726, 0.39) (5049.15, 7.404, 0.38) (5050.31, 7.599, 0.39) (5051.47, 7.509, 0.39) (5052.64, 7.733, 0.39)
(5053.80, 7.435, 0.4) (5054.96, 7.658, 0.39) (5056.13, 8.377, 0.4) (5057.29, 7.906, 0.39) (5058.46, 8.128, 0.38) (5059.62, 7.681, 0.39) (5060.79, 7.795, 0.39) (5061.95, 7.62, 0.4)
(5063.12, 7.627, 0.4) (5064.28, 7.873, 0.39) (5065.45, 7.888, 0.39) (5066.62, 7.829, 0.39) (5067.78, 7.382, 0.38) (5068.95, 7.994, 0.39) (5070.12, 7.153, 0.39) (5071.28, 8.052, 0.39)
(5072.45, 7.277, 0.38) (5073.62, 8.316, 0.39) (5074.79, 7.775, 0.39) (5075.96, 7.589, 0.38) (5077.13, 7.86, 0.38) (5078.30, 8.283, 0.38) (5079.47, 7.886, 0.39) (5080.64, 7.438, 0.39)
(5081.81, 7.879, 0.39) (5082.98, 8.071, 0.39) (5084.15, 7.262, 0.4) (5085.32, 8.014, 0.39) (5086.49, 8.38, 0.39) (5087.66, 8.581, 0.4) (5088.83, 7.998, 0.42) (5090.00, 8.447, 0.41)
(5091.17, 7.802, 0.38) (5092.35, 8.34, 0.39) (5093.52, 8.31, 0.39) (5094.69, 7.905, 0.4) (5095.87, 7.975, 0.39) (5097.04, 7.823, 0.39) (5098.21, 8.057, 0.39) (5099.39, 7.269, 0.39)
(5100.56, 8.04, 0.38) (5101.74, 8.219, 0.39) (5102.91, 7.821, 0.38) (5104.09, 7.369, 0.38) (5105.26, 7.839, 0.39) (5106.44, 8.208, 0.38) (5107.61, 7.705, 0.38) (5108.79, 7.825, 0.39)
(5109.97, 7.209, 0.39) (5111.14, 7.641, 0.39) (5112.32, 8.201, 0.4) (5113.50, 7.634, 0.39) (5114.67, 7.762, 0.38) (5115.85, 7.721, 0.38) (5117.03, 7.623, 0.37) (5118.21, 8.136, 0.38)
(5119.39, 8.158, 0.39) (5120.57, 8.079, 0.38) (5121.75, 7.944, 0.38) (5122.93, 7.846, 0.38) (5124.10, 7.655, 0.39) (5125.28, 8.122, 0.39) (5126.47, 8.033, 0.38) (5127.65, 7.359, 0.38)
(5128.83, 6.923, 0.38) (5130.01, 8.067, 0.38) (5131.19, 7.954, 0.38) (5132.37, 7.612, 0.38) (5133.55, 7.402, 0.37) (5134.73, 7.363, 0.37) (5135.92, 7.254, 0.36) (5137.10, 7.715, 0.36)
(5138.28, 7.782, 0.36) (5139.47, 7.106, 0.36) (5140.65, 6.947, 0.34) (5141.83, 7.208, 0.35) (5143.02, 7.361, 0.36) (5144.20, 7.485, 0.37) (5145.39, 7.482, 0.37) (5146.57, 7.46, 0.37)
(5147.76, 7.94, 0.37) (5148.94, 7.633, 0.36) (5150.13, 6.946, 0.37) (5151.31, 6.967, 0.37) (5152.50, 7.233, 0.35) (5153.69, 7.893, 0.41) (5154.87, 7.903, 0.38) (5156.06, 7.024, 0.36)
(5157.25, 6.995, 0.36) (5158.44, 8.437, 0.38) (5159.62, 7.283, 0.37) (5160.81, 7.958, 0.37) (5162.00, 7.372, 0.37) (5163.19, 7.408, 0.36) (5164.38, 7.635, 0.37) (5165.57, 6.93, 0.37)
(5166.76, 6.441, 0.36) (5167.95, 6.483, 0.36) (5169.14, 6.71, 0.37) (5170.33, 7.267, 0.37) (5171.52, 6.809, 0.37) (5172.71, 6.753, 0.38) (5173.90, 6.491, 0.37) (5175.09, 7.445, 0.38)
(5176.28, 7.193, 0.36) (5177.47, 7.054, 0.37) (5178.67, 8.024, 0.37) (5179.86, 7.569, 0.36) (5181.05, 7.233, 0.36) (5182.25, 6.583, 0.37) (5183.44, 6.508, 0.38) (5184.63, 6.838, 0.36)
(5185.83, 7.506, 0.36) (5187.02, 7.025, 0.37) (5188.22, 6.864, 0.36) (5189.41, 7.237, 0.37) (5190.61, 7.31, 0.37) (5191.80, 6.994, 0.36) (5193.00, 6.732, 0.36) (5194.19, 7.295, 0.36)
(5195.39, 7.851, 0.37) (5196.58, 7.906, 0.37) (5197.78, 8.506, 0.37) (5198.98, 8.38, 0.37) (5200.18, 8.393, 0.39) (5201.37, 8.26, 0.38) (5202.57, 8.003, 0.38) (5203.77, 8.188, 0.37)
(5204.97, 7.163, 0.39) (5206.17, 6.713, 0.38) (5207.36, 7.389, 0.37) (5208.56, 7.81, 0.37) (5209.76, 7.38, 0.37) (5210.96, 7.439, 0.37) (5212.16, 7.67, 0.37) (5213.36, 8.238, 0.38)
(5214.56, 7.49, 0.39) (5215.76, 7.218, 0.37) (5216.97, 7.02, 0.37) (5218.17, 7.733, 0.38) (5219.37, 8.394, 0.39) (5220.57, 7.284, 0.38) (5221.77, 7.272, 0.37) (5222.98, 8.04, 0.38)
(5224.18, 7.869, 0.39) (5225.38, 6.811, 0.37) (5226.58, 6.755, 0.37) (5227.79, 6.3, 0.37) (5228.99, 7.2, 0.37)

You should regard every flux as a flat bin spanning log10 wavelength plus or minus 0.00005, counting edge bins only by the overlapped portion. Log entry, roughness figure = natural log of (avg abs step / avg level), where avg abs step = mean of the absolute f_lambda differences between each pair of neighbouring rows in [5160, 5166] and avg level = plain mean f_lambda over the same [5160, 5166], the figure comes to -3.0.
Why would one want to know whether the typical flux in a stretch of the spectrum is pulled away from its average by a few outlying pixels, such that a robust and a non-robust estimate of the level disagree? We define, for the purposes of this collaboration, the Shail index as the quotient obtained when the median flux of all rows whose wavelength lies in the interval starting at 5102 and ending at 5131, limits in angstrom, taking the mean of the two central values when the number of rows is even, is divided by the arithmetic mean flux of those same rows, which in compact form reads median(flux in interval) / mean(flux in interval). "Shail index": 1.00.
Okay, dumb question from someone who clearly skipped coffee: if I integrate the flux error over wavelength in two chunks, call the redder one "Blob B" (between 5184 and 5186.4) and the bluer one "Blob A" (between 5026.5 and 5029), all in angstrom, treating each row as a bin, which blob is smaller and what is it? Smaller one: 0.86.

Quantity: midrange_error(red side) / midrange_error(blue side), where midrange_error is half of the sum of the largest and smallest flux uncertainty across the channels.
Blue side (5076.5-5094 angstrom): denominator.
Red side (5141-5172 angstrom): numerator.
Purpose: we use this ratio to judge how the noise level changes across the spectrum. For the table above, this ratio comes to 0.950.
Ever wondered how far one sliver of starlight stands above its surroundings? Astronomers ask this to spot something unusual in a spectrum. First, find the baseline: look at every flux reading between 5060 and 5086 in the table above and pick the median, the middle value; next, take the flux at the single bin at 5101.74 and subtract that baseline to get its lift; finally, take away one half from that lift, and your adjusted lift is -0.13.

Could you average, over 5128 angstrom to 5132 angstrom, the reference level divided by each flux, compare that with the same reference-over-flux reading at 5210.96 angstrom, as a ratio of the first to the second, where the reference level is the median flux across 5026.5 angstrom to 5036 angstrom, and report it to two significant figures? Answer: 0.98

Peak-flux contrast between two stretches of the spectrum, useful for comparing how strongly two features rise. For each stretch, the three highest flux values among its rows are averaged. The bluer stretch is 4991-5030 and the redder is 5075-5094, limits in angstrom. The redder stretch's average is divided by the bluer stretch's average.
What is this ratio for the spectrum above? 0.19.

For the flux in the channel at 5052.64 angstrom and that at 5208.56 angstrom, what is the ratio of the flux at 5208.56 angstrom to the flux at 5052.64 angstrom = 1.01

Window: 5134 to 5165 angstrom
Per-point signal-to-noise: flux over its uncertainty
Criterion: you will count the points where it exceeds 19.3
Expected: 23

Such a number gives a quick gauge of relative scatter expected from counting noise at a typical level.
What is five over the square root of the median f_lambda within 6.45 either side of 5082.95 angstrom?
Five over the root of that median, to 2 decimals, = 1.77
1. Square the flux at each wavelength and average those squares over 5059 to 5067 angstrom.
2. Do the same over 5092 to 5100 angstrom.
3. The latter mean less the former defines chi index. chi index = 3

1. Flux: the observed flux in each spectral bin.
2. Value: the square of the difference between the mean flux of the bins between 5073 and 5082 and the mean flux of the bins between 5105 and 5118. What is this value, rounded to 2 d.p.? 0.01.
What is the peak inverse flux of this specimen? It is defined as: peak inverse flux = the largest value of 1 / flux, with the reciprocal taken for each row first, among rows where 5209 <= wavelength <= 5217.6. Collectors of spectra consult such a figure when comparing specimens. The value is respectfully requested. 0.142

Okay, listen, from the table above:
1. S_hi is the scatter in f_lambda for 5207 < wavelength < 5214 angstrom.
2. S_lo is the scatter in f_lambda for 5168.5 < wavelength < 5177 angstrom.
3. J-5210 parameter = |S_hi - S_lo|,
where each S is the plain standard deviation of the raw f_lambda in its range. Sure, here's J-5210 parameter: 0.02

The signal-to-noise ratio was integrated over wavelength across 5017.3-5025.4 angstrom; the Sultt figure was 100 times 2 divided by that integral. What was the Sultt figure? 1.31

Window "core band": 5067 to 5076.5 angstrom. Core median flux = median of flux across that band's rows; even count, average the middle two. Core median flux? 7.68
